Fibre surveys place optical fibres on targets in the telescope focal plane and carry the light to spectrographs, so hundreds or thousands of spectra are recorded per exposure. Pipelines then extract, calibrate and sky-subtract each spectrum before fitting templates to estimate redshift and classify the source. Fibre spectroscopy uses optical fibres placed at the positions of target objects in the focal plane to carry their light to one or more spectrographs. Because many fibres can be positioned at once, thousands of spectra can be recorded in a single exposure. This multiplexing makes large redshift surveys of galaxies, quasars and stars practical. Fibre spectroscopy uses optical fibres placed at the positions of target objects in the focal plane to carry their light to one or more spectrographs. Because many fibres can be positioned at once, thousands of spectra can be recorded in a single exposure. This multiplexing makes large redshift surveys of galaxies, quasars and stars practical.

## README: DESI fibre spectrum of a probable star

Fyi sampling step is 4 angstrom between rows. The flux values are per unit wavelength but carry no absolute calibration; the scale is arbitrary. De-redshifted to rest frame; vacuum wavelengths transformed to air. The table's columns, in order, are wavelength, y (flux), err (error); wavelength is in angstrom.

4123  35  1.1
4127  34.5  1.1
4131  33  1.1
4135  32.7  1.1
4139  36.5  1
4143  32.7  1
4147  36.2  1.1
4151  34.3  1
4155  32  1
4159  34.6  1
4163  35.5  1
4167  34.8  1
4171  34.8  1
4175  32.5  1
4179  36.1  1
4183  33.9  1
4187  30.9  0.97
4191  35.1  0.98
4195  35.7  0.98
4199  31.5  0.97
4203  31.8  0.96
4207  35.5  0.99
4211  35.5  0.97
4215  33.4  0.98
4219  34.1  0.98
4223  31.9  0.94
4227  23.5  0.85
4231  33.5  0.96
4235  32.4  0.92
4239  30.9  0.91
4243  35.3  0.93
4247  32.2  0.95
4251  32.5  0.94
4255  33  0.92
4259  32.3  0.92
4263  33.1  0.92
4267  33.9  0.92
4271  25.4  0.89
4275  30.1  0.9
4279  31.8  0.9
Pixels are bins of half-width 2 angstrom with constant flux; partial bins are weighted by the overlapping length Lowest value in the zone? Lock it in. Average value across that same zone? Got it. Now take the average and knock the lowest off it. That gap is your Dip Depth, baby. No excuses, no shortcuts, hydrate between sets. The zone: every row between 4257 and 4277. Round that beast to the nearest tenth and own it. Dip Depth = 5.6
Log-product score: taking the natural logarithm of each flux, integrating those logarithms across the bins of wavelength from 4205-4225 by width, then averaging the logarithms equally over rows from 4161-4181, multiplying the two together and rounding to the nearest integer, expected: 250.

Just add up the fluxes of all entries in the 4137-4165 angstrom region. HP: 242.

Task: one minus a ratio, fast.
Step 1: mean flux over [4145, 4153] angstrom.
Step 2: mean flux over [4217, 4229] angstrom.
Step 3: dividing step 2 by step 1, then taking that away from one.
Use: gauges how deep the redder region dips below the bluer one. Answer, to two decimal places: 0.15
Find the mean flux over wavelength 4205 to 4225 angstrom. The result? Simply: 34.1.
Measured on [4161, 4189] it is 34.1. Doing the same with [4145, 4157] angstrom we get 34.2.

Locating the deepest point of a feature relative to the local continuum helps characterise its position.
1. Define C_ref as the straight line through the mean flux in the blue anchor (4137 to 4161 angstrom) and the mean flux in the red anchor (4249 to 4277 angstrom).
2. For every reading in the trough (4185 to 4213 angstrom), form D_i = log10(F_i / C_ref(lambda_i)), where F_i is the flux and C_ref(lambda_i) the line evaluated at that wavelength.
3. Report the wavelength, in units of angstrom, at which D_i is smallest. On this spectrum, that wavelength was 4187 angstrom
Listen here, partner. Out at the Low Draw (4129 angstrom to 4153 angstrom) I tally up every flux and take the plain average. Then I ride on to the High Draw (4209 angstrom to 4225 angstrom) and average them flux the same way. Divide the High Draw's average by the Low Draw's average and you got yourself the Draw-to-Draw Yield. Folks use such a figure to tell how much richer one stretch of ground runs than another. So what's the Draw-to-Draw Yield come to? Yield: 0.99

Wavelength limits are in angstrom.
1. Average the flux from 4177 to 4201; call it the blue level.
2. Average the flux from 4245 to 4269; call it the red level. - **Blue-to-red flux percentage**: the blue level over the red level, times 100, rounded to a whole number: 103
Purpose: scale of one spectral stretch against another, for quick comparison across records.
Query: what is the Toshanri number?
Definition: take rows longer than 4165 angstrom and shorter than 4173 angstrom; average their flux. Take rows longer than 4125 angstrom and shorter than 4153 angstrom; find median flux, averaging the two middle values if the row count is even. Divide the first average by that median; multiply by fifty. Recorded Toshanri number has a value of 51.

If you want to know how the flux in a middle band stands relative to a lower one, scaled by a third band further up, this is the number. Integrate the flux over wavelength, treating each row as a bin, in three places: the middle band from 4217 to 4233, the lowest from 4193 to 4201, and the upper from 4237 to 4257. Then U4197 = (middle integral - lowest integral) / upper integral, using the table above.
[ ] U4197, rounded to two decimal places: 0.34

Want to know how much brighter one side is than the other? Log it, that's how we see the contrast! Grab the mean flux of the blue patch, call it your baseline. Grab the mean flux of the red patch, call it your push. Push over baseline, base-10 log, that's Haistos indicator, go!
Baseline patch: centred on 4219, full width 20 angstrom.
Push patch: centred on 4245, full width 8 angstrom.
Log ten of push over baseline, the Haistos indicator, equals 0.027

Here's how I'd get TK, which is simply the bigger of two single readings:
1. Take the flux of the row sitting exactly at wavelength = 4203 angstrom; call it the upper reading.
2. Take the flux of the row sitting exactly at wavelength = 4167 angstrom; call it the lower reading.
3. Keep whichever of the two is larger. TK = 34.8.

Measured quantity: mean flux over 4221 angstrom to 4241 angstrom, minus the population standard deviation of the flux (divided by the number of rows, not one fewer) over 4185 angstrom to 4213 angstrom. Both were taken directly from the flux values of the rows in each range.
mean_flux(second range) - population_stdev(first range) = 28.4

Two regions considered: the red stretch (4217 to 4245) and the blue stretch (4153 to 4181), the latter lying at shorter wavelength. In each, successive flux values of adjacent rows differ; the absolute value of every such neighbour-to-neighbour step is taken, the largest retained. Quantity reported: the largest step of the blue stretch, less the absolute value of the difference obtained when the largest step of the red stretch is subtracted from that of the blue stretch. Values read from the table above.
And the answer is -2.8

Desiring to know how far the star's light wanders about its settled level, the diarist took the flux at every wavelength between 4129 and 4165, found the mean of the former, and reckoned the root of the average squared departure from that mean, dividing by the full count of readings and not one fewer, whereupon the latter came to 1.6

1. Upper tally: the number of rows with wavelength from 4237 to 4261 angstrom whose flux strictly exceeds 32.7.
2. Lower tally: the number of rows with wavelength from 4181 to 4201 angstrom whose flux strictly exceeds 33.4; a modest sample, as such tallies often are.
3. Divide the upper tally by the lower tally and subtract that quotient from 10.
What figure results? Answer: 9.3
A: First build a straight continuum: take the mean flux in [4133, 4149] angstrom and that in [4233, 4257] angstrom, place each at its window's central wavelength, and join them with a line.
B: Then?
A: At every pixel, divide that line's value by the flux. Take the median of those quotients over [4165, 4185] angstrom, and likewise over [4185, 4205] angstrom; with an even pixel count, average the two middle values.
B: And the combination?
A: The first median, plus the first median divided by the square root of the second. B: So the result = 1.93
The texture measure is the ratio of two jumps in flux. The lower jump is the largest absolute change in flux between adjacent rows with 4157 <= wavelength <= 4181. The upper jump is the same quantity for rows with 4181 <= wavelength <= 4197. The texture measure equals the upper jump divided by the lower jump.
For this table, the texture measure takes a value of 1.2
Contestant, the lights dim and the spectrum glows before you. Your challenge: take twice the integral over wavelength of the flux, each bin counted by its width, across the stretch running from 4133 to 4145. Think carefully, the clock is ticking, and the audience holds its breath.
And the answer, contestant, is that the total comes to 815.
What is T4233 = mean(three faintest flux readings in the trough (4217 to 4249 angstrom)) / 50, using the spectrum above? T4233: 0.58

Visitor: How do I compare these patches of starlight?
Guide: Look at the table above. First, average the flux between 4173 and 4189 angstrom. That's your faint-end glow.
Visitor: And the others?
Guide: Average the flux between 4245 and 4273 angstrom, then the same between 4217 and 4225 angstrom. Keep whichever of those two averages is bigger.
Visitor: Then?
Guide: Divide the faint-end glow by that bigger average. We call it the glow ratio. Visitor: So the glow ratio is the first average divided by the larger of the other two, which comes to 1.011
